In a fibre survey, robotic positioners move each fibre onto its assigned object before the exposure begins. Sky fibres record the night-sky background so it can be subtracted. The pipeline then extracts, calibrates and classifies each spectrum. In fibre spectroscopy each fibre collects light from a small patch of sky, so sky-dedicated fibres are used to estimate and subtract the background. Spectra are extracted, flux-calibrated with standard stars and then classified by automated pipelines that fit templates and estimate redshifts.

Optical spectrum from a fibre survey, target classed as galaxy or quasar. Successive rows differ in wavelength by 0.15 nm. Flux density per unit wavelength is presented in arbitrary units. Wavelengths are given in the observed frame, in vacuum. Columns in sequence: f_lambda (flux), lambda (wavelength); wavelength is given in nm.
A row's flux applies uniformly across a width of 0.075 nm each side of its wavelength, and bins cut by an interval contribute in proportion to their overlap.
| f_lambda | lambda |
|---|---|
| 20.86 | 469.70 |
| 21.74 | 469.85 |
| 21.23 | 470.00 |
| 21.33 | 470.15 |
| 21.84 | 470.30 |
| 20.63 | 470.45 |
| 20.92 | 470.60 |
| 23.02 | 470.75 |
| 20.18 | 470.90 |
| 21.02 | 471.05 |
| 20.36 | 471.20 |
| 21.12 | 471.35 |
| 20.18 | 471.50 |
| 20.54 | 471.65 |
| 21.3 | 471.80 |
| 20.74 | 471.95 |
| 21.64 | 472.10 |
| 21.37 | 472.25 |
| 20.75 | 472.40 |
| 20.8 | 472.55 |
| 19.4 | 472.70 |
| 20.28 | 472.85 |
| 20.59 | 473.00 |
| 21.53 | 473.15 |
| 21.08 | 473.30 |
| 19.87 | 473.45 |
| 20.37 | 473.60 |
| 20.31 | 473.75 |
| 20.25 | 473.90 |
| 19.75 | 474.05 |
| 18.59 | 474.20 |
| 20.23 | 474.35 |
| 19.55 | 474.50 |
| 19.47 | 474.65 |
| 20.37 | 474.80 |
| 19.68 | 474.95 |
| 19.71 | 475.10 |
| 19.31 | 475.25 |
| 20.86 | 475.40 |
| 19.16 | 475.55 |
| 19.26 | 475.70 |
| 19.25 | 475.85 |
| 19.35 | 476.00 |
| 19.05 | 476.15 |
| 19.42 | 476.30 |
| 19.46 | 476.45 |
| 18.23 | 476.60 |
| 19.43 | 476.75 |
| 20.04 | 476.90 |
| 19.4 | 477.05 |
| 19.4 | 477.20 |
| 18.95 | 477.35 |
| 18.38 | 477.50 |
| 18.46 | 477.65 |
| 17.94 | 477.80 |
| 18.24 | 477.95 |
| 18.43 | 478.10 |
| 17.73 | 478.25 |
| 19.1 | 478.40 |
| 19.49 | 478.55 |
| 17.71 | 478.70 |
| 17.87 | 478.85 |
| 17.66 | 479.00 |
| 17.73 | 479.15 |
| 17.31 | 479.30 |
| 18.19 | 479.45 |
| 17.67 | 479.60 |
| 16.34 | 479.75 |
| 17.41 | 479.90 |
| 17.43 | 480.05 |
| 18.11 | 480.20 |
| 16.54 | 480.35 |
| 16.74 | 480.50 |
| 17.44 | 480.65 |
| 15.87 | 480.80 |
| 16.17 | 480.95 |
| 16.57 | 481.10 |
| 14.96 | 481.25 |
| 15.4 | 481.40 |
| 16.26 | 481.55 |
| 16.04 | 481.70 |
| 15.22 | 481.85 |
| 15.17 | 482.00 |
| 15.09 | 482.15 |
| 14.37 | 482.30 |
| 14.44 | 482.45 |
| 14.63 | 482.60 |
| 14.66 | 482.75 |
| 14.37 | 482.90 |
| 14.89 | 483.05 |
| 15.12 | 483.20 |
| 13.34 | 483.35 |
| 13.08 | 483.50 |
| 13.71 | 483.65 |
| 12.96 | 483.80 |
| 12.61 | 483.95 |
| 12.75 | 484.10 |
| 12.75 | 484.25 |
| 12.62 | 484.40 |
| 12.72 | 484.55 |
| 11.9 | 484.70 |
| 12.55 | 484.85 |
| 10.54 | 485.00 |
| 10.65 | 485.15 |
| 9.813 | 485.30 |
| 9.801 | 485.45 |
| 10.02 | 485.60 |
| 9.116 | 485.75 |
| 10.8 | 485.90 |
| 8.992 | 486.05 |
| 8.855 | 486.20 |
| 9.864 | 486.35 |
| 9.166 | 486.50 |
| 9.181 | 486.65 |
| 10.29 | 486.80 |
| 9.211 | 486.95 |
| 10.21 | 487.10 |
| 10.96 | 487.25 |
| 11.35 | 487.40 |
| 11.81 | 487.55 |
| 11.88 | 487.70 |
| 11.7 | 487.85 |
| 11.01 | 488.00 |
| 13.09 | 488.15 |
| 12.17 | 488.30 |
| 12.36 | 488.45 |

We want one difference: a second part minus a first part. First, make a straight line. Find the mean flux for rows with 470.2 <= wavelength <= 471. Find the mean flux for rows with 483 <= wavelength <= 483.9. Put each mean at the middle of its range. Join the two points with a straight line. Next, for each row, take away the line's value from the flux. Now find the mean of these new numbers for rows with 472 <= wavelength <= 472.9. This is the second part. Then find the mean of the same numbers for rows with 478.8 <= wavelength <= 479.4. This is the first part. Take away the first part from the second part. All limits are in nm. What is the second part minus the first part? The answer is -0.8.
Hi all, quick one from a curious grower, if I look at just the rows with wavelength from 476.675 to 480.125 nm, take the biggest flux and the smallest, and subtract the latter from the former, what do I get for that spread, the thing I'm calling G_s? 3.70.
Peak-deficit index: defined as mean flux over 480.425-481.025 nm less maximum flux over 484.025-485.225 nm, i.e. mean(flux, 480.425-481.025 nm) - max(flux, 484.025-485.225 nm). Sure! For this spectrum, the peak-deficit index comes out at 3.8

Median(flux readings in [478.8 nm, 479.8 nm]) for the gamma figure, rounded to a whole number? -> 18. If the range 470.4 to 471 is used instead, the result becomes 21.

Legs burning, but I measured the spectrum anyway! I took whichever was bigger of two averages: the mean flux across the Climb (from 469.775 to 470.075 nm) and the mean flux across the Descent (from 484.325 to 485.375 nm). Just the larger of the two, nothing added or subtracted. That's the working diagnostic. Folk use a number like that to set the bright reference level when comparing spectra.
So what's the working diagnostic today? 21.5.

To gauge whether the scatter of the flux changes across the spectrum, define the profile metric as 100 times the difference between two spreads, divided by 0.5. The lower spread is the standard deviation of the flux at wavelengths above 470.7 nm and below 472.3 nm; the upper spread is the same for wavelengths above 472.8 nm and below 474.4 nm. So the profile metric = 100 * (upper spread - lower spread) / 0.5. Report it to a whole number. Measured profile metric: -14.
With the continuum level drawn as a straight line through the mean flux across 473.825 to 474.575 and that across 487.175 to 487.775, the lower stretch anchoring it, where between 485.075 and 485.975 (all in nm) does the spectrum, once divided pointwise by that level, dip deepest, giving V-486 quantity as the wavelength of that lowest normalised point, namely 485.75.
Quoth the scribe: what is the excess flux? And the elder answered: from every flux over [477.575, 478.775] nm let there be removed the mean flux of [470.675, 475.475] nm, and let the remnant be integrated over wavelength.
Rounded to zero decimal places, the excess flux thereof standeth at -2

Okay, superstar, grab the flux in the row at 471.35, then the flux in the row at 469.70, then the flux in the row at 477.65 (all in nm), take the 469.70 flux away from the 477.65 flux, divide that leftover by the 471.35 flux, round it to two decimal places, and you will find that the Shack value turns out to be -0.11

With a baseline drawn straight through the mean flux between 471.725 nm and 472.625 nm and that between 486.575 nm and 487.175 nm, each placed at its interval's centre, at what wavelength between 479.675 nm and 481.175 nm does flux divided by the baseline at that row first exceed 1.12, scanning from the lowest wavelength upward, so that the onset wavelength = 479.90 nm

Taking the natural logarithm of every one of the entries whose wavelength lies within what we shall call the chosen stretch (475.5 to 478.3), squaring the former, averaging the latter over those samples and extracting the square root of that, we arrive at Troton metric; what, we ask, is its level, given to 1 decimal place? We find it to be 2.9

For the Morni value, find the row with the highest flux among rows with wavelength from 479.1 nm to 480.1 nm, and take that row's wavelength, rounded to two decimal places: 479.45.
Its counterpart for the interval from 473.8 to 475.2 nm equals 474.80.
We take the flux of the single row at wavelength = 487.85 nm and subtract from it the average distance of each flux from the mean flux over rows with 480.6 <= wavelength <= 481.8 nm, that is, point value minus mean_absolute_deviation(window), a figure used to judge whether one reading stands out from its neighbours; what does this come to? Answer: 11.2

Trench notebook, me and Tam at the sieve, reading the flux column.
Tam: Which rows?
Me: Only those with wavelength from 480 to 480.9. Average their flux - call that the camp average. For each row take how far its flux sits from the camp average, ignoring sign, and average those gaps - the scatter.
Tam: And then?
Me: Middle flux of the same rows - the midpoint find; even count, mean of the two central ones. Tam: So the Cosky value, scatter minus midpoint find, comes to -16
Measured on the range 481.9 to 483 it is -14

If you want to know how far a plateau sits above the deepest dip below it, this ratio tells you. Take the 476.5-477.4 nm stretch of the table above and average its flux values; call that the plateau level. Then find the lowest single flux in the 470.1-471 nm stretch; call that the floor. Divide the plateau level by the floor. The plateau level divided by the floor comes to 0.95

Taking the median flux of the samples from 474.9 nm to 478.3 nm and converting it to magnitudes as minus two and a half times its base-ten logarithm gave -3.21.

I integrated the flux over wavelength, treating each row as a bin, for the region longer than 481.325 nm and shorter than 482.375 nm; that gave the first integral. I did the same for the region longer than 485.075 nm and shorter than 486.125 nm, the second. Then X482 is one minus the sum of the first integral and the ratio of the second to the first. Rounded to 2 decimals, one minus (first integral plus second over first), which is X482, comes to -15.78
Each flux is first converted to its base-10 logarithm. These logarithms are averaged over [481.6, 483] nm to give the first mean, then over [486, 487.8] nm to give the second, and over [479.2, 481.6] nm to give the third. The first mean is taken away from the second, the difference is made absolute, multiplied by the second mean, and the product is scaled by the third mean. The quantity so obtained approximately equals 0.21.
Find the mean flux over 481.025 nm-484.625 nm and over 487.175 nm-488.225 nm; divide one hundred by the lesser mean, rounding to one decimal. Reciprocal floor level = 8.6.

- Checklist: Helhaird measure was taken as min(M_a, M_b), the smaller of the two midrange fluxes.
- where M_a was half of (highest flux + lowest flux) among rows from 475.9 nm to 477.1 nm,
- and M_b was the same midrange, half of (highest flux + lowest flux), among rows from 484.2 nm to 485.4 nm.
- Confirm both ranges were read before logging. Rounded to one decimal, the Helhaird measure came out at 11.3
